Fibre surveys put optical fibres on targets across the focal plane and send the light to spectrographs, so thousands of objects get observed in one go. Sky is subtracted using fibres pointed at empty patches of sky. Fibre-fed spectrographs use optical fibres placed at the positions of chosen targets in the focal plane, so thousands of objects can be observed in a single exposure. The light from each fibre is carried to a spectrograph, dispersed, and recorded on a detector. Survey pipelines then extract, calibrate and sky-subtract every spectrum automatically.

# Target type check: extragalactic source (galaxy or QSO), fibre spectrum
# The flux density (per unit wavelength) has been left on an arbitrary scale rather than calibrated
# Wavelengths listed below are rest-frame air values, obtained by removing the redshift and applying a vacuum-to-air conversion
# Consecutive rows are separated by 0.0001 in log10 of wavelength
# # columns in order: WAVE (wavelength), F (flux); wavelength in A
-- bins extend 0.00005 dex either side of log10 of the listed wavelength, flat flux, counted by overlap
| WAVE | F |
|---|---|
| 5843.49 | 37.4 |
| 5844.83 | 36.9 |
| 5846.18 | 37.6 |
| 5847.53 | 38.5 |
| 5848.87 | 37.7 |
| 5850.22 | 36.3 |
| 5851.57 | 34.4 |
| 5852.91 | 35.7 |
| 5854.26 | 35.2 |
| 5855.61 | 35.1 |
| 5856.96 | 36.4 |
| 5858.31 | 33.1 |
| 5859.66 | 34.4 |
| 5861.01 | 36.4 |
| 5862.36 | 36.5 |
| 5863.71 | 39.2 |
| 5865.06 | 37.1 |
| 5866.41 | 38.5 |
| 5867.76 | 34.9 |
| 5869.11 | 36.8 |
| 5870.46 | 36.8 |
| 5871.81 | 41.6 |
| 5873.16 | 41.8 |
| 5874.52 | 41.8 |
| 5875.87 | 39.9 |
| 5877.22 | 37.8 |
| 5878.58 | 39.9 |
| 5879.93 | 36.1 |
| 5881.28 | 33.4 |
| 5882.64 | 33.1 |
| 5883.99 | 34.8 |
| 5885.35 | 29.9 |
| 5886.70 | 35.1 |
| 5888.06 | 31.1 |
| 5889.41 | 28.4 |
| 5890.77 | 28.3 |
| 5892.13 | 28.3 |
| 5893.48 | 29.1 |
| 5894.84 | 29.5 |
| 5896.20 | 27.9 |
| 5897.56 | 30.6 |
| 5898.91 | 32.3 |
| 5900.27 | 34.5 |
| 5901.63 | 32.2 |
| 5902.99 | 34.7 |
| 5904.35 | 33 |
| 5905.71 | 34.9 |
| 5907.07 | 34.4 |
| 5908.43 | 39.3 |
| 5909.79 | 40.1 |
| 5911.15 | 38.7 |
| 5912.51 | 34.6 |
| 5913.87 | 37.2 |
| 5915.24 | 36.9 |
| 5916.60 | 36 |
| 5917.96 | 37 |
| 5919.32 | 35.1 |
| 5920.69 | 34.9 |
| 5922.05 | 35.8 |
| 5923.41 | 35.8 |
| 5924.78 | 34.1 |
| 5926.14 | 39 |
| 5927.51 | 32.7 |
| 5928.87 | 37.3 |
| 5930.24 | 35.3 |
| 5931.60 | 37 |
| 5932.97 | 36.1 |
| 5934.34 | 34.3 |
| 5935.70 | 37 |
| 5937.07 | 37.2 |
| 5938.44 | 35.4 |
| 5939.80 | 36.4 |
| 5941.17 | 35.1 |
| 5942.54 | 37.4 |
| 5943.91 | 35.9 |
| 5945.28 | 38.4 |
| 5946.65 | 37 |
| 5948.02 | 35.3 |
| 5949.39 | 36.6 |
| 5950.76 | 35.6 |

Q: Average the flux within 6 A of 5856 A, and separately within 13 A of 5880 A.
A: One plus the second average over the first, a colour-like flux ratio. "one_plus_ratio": 2.00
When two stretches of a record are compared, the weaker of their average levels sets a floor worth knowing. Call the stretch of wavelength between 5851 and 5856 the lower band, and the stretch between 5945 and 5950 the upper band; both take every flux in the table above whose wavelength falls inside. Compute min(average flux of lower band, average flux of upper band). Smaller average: 35.1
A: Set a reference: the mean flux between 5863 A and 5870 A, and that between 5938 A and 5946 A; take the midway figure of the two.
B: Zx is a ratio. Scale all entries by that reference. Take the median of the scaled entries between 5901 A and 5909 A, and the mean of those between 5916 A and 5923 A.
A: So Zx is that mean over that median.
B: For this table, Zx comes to 1.04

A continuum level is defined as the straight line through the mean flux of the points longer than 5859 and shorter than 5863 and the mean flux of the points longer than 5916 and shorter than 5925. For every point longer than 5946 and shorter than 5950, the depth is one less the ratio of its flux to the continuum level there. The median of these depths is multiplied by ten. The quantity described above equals -0.3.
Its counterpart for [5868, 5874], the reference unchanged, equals -1.0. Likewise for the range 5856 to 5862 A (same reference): 0.1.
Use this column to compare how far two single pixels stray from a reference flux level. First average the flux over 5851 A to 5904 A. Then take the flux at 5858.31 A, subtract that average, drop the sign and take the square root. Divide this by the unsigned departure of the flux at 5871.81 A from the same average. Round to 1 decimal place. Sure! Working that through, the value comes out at 0.2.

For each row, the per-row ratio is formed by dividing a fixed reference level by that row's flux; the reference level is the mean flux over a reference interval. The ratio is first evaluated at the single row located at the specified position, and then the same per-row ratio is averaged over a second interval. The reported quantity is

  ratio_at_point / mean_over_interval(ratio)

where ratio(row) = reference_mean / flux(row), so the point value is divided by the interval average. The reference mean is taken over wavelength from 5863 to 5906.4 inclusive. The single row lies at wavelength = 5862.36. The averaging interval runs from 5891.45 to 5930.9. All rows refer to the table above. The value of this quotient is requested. 0.94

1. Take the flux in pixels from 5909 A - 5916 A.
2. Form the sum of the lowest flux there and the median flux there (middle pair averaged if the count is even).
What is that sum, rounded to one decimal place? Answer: 71.8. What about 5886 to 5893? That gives 56.7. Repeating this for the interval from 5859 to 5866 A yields 70.9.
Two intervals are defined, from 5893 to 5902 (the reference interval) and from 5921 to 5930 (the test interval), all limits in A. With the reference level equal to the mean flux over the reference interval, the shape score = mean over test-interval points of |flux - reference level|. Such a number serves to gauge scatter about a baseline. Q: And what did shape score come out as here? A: 4.9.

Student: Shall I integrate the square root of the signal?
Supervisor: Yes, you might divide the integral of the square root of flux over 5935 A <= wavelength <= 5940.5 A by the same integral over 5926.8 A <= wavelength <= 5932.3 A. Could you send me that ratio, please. 1.01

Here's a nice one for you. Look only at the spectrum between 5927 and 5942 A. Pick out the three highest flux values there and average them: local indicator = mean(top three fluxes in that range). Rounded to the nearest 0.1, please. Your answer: 37.2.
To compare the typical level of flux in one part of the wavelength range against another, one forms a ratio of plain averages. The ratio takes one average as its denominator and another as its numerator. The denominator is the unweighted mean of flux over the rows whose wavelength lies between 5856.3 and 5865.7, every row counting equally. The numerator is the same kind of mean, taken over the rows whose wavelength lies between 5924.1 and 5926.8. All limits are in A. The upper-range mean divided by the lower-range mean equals 1.01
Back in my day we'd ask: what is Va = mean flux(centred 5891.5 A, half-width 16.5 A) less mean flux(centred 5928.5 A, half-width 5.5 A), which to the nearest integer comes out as -3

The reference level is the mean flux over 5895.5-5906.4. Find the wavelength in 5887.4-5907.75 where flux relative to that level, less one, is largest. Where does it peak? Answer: 5905.71 A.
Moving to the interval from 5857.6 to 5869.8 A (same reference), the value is 5863.71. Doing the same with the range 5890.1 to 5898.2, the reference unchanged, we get 5897.56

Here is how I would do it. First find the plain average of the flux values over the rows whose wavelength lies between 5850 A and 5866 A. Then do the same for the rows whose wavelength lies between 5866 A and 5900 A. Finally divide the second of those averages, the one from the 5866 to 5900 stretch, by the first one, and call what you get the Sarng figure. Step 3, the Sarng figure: 0.96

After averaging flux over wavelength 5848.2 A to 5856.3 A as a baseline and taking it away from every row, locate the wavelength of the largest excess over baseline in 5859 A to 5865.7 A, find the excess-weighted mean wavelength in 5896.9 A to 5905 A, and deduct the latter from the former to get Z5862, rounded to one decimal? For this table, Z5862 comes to -36.6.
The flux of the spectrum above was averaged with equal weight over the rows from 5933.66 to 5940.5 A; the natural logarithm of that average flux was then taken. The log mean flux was 3.59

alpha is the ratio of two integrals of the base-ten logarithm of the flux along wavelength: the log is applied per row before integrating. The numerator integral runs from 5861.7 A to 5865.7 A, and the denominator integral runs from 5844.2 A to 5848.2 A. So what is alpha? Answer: 1.00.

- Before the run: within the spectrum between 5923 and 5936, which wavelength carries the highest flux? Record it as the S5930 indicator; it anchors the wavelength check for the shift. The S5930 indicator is 5926.14 A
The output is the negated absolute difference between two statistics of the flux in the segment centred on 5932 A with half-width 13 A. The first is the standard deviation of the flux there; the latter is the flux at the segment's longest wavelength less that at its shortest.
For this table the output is -1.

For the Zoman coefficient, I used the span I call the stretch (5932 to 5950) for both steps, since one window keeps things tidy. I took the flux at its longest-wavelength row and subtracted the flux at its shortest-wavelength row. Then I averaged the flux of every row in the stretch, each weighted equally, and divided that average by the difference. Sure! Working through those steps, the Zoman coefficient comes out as 73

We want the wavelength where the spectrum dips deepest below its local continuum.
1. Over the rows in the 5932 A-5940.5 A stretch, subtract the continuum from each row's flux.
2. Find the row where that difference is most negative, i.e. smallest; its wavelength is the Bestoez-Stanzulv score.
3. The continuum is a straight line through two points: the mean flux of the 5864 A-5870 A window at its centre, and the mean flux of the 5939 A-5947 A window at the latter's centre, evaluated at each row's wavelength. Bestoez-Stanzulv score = 5934.34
